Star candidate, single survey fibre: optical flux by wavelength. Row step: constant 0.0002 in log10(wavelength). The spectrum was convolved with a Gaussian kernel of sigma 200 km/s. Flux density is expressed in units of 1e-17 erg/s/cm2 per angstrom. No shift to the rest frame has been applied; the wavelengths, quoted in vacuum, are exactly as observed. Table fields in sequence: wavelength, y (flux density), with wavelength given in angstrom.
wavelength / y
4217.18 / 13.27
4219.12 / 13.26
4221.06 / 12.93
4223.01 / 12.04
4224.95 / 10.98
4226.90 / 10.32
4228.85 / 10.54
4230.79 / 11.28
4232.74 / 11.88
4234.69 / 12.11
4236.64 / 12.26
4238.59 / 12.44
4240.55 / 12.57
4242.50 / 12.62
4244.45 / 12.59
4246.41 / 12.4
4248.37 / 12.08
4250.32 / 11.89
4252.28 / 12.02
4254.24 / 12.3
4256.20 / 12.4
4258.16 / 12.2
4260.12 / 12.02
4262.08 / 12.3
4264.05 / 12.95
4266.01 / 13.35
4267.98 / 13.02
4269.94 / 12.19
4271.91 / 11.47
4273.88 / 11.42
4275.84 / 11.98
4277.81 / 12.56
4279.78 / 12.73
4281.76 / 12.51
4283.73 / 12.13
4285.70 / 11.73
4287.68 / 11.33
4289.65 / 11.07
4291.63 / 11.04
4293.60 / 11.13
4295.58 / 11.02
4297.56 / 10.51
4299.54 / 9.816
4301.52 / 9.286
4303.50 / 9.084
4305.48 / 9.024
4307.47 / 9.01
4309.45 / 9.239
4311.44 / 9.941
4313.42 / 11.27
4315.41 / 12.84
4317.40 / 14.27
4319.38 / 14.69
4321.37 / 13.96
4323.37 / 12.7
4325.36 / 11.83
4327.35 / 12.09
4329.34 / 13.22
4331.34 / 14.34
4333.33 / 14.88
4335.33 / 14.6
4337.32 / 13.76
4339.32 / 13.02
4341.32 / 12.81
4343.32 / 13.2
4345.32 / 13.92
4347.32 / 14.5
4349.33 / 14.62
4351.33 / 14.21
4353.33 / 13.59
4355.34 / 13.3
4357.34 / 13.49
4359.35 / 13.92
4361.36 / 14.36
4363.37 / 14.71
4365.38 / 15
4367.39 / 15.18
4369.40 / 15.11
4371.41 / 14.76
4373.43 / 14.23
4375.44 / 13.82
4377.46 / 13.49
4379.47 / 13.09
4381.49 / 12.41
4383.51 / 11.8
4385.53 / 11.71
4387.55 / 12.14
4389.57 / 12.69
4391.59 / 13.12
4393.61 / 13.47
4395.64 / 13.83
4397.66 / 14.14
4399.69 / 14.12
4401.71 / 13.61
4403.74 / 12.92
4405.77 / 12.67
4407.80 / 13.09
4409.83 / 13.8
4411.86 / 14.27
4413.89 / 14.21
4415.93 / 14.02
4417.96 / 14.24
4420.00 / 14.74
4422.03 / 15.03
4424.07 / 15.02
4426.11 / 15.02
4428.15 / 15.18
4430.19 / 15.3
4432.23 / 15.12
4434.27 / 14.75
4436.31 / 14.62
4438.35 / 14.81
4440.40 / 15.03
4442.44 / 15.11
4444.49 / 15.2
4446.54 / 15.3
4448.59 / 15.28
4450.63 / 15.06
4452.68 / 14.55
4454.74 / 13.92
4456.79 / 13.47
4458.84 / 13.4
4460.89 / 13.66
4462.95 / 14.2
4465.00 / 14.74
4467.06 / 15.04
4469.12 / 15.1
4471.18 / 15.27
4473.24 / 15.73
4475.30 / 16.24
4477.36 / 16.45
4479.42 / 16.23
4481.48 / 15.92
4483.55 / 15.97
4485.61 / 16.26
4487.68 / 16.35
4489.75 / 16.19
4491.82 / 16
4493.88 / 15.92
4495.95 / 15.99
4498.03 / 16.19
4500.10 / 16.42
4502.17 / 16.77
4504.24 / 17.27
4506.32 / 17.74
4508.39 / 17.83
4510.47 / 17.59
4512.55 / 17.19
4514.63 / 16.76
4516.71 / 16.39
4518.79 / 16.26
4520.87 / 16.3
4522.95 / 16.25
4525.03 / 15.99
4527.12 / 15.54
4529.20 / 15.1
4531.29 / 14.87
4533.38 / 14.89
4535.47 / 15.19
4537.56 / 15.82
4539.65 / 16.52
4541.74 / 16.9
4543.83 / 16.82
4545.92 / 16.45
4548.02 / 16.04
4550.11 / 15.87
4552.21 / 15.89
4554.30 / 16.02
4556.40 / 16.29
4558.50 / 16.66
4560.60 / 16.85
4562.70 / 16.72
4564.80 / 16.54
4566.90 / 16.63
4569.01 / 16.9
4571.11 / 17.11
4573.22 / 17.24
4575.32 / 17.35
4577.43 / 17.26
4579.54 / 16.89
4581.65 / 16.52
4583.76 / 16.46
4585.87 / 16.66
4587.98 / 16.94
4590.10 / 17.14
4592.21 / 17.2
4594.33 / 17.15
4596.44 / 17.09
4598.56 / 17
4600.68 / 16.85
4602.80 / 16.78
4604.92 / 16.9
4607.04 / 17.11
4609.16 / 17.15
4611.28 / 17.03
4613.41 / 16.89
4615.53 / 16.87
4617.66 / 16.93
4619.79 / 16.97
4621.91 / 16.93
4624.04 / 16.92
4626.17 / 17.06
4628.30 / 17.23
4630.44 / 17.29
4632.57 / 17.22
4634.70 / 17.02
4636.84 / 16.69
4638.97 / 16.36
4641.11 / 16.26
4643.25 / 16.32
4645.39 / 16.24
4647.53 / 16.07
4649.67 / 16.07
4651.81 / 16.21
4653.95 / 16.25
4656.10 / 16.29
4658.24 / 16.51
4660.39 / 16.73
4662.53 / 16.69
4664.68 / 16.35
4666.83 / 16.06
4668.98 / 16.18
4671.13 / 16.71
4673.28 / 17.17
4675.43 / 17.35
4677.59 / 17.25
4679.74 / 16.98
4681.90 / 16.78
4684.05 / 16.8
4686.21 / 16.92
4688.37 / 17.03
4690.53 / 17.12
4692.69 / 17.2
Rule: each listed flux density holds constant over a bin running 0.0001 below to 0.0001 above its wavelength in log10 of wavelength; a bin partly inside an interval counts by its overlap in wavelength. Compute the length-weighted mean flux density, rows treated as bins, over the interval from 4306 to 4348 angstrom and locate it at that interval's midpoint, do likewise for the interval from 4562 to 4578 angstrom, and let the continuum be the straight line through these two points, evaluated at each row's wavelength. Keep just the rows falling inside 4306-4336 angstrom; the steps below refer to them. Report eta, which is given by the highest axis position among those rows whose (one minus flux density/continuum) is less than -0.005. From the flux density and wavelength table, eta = 4335.33 angstrom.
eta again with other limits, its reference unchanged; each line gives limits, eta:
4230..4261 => 4260.12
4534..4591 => 4577.43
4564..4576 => 4575.32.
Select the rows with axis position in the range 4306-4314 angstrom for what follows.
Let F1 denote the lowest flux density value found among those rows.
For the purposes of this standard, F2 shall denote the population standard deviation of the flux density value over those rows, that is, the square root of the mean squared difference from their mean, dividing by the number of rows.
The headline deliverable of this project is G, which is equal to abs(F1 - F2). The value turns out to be 8.1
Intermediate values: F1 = 9.01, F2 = 0.88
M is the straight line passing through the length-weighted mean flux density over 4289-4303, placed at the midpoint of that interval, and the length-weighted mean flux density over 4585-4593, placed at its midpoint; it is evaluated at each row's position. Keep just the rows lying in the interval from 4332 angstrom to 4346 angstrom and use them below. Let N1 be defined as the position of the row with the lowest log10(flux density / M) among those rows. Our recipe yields 4341.32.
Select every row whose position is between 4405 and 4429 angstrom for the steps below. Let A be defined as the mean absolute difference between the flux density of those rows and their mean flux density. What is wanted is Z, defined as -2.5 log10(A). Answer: 0.5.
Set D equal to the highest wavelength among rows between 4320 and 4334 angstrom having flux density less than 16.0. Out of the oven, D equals 4333.33 angstrom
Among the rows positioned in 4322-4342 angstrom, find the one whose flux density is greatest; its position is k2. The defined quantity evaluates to 4333.33 angstrom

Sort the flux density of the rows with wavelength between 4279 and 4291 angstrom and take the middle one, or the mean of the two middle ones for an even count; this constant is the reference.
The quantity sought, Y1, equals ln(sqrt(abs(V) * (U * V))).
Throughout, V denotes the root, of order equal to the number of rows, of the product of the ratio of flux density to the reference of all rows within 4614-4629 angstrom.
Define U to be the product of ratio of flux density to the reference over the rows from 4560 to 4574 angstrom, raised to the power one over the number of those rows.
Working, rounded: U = 1.4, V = 1.42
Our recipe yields 0.53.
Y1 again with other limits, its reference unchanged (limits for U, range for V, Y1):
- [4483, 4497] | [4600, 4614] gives 0.50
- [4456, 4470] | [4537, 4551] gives 0.40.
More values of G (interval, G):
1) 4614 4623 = 16.8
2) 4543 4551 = 15.5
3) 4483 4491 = 15.8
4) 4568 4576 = 16.7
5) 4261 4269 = 11.9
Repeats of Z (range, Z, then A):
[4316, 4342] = 0.2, 0.87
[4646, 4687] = 1.1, 0.36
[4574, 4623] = 2.0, 0.16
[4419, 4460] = 1.0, 0.41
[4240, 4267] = 1.3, 0.29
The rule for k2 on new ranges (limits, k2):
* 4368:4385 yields 4369.40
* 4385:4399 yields 4397.66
